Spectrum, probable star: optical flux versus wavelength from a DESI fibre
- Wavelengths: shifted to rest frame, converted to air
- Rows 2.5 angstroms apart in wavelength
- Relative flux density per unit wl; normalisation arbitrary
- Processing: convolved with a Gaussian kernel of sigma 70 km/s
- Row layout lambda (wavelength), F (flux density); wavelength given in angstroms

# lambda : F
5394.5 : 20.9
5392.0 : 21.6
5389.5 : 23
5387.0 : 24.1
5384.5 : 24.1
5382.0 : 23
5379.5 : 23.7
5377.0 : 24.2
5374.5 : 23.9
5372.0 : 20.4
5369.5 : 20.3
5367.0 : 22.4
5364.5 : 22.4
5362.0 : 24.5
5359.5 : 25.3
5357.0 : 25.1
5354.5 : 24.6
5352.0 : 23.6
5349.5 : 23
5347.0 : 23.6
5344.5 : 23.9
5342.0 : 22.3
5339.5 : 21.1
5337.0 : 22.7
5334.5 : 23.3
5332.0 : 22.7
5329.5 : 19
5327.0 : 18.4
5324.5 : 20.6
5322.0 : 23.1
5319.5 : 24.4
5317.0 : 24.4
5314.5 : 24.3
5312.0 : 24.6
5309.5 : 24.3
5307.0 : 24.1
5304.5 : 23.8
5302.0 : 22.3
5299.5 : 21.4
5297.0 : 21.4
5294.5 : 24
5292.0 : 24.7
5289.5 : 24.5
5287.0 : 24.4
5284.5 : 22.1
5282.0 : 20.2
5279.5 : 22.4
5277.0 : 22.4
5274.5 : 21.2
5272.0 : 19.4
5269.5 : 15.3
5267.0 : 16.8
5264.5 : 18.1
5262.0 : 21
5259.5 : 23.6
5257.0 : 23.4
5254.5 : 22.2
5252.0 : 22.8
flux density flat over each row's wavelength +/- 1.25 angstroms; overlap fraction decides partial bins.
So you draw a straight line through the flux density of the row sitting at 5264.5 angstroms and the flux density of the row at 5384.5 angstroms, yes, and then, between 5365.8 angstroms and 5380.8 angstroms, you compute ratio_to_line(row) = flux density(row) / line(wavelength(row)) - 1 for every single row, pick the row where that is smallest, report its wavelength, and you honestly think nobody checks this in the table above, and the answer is 5372.0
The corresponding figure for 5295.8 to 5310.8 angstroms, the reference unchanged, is 5299.5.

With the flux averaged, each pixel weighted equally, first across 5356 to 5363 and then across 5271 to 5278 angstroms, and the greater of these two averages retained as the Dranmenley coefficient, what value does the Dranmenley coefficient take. 25.0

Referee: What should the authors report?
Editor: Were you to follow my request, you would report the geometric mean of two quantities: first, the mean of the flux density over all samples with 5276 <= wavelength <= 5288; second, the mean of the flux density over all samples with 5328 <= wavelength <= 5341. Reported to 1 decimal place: 22.0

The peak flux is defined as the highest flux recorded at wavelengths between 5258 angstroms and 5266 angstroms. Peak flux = 23.6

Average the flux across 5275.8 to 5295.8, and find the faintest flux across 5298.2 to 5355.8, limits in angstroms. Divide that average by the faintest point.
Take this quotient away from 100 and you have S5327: 98.7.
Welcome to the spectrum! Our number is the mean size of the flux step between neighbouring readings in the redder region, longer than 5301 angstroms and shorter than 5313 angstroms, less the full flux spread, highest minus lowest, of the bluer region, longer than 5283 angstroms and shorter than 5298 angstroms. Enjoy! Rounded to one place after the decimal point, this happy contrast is -2.7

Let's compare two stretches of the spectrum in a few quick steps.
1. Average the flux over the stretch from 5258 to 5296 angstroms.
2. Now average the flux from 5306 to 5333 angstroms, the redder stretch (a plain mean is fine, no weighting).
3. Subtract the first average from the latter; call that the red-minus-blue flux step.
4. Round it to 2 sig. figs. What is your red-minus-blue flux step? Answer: 1.4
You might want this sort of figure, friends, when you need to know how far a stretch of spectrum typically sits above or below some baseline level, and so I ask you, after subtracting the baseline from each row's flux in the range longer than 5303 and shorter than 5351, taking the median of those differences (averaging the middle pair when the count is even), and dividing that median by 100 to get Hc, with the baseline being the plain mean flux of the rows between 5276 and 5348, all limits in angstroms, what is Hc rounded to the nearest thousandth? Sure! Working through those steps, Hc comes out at 0.005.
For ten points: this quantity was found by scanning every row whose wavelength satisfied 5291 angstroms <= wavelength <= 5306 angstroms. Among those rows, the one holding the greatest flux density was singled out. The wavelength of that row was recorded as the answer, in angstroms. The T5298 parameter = 5292.0 angstroms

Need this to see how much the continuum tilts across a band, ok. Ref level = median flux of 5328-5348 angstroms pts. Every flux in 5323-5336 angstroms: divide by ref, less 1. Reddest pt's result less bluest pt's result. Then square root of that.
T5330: 0.34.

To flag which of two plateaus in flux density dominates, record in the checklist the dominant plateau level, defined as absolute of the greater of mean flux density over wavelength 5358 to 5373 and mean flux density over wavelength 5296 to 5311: 22.9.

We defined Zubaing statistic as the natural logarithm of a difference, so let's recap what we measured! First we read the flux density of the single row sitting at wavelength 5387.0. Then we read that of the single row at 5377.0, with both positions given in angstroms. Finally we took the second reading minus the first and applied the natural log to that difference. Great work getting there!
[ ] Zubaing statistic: -2.3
